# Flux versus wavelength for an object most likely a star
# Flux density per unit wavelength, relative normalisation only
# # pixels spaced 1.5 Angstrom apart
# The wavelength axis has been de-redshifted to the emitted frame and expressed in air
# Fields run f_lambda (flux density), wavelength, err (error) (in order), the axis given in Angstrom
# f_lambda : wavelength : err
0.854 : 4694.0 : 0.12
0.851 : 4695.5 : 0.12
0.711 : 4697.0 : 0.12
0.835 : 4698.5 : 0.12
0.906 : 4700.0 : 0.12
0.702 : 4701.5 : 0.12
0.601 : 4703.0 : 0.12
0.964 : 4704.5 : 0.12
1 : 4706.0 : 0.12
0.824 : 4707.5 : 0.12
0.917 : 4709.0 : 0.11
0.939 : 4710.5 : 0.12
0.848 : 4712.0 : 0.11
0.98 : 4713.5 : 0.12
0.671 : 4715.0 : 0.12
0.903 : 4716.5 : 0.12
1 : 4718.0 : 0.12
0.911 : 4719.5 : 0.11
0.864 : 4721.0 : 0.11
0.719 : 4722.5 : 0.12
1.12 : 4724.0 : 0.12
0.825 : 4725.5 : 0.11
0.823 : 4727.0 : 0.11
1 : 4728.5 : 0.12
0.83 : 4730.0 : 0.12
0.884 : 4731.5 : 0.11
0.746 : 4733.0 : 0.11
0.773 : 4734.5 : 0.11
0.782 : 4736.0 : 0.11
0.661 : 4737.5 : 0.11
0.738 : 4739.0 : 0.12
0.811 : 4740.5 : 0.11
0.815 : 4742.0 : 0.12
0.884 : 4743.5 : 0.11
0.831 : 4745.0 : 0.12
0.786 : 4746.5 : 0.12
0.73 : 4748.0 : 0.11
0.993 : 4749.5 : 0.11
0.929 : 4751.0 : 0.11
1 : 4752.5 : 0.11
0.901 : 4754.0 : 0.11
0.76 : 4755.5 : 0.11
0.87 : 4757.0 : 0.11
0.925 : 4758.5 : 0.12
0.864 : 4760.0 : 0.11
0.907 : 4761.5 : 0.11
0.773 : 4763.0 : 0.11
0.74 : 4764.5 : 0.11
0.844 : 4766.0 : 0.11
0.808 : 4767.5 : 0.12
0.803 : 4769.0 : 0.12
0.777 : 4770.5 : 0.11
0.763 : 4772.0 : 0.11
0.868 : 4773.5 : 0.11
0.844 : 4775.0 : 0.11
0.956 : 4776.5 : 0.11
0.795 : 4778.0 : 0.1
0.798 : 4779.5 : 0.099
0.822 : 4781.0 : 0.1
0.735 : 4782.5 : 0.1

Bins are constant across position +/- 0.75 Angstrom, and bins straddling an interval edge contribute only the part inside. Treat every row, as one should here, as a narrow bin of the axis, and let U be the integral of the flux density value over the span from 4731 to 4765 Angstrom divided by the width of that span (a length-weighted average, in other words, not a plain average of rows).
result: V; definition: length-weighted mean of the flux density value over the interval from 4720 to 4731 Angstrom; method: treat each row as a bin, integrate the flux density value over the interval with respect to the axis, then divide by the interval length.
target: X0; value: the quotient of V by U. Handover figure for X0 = 1.06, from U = 0.83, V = 0.884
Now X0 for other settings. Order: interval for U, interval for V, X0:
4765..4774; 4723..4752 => 1.04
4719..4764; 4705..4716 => 1.04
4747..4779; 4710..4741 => 1.00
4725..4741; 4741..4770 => 1.05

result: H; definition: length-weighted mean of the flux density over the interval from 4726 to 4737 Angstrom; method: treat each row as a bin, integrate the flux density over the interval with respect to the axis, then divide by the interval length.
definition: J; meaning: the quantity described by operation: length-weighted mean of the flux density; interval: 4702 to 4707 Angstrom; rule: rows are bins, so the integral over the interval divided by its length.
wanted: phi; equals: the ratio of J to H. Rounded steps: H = 0.83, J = 0.85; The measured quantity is 1.02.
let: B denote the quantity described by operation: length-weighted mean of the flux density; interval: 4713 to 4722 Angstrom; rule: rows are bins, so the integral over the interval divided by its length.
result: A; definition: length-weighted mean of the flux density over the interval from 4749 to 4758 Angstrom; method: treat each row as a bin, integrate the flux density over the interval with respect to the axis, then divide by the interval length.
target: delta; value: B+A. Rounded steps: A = 0.907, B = 0.881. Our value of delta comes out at 1.79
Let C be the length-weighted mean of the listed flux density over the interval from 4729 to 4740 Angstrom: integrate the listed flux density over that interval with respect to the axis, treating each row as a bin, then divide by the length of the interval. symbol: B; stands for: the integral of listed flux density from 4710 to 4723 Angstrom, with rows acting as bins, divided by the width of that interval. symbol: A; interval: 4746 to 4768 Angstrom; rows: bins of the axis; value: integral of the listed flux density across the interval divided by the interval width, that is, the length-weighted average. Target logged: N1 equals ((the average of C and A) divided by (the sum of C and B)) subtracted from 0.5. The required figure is 0.005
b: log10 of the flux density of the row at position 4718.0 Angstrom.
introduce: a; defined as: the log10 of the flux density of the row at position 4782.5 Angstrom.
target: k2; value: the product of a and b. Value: 0.0000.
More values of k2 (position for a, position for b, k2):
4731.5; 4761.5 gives 0.0023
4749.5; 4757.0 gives 0.0002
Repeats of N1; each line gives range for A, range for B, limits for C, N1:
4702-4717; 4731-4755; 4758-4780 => -0.010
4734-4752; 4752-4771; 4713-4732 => 0.008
